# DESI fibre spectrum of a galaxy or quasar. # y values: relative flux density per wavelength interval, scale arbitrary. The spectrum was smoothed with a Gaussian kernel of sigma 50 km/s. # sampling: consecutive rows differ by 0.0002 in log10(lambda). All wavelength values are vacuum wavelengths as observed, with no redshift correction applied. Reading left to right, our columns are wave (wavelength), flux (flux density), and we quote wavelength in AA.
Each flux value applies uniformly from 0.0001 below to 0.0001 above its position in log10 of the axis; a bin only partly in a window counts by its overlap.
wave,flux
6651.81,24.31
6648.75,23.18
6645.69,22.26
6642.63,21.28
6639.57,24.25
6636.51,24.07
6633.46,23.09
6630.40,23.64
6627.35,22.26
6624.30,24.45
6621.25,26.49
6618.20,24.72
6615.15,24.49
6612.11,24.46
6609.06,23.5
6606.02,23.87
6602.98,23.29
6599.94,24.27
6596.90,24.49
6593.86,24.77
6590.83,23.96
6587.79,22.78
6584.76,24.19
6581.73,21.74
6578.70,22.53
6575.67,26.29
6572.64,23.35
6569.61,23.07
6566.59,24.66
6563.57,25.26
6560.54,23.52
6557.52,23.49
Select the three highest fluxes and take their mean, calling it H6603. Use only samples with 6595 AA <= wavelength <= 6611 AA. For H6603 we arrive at 24.2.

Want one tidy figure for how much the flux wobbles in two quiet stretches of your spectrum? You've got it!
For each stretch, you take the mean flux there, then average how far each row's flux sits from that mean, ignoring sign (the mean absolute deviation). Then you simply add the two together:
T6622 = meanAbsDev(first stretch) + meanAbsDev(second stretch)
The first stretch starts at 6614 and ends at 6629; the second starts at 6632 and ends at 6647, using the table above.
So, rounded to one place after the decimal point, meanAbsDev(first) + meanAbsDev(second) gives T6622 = 1.9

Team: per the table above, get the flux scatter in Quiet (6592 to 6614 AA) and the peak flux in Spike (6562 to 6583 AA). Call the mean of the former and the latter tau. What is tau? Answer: 13.4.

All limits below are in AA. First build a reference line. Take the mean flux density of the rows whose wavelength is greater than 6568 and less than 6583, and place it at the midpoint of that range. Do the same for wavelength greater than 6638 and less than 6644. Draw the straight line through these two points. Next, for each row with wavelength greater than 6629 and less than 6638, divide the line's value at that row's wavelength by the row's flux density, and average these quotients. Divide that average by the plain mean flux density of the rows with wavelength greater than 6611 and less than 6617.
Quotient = 0.0396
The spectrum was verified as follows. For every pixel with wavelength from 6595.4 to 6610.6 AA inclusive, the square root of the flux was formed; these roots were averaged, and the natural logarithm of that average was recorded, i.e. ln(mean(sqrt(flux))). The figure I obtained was 1.59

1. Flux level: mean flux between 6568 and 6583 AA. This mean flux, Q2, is 23.4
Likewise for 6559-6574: 24.0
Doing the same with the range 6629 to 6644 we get 23.3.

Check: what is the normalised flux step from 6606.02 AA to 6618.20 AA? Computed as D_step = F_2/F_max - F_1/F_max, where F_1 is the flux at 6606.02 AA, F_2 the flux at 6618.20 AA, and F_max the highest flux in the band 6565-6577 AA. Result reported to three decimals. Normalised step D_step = 0.032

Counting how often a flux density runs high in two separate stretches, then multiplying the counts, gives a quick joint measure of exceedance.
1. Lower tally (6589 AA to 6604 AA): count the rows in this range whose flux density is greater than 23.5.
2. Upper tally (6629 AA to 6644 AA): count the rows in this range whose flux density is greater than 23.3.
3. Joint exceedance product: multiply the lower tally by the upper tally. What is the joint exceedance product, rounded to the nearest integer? 12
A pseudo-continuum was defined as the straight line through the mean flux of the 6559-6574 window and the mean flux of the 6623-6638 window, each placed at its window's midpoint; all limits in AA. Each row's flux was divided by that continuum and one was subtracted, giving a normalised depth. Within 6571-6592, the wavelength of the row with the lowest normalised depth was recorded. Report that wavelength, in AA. 6581.73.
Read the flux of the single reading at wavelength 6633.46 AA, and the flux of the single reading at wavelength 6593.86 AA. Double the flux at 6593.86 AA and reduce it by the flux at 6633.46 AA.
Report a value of 26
